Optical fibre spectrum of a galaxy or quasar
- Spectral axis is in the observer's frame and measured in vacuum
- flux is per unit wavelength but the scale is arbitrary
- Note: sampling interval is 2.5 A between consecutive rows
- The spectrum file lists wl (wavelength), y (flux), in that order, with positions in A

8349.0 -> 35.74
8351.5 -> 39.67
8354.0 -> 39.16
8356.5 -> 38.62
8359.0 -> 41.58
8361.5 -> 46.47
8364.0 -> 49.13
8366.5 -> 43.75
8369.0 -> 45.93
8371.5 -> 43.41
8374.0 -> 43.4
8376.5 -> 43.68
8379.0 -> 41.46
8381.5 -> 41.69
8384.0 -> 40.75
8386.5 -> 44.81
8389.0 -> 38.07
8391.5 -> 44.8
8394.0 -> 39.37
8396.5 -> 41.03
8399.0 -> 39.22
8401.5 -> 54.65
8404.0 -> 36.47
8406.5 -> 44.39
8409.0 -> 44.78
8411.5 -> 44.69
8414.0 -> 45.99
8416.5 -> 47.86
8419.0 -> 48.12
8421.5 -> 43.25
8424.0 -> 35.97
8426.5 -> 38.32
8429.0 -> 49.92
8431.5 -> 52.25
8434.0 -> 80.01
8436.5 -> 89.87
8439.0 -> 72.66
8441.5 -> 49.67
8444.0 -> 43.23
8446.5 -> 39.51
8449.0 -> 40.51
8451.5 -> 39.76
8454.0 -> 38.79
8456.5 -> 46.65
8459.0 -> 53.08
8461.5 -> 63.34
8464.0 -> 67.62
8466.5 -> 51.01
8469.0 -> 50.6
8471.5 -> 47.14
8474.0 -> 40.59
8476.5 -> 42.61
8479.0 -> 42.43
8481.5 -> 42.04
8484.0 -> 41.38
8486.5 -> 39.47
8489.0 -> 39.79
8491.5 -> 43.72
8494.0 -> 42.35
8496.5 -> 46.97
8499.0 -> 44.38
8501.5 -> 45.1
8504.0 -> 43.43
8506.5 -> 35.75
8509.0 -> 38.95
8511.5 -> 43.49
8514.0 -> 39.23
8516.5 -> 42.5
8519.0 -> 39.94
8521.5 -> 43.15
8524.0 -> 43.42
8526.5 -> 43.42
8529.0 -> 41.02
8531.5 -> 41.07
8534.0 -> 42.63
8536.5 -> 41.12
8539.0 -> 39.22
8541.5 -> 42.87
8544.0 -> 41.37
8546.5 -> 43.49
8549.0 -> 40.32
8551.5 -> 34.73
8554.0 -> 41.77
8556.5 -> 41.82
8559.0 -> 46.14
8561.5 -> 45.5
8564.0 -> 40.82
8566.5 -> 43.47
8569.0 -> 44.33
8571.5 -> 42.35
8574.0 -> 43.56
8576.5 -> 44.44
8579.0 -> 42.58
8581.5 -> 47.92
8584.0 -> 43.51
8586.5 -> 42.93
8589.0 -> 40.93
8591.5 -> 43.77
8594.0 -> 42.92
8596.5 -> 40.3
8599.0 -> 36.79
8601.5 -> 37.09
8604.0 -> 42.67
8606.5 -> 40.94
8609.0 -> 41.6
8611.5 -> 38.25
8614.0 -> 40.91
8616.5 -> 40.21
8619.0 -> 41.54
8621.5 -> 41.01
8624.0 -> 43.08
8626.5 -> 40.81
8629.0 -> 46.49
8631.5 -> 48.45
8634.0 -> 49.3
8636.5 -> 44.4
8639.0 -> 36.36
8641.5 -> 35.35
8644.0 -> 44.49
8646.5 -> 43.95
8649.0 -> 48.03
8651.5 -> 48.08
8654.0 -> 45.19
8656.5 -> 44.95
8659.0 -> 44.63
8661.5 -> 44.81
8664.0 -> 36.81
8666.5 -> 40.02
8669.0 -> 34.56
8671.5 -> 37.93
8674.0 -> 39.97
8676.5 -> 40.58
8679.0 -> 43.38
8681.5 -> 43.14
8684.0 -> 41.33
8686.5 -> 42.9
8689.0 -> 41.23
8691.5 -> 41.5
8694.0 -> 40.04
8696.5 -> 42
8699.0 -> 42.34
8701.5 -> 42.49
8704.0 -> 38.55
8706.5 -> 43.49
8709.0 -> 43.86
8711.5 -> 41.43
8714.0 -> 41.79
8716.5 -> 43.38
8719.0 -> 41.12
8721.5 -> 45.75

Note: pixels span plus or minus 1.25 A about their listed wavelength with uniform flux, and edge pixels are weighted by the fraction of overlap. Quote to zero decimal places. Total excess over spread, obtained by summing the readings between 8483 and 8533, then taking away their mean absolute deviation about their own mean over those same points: 836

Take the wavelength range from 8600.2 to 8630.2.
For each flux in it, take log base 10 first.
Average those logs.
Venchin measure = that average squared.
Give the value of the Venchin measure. 2.61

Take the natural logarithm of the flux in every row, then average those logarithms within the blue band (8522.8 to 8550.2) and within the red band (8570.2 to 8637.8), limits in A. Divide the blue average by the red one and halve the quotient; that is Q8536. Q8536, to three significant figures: 0.498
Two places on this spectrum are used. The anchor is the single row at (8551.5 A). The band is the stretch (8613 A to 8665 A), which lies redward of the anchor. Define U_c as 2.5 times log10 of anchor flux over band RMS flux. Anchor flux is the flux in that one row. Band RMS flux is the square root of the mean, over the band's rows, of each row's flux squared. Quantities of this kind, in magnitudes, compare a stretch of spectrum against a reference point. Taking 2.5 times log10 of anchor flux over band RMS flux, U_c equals -0.24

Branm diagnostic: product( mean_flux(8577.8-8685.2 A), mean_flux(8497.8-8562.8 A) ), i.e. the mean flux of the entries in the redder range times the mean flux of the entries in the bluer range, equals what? 1760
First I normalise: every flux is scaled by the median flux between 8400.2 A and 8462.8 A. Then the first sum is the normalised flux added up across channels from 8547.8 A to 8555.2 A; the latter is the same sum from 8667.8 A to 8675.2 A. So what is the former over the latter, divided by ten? 0.104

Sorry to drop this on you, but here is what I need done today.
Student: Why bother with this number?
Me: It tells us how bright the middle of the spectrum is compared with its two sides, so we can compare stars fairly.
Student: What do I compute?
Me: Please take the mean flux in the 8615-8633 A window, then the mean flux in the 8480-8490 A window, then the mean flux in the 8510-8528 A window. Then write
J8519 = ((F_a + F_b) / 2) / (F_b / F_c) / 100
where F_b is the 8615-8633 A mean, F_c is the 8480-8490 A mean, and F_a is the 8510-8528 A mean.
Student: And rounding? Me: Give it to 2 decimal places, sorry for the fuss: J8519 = 0.40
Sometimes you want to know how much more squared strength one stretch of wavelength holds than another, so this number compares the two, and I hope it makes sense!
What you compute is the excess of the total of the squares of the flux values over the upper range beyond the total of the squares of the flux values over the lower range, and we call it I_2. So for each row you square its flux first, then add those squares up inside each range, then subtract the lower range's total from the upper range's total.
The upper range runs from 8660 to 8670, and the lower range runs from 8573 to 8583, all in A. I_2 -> -1823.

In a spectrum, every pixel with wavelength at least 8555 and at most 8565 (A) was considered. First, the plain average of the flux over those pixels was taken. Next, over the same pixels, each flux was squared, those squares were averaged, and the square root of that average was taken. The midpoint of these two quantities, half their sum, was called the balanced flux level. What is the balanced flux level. 43.6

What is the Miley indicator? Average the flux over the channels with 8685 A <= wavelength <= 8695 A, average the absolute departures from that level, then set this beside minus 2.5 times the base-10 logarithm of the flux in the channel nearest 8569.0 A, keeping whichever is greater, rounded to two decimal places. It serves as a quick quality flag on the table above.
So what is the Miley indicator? 0.78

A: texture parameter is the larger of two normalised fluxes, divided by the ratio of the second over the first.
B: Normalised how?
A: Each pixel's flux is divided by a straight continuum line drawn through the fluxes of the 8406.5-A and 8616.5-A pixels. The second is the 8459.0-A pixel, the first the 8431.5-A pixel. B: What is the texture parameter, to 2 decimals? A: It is 1.19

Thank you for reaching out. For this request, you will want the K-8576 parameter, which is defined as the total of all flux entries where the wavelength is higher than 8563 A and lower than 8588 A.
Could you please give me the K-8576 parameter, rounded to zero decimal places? 436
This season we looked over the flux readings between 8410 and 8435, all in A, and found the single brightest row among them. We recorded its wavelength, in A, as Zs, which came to 8434.0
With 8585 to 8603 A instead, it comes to 8591.5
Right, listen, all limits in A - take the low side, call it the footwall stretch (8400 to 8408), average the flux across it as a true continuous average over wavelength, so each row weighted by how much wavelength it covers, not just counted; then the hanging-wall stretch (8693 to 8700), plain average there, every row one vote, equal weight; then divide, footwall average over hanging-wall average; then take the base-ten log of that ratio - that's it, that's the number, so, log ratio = 0.04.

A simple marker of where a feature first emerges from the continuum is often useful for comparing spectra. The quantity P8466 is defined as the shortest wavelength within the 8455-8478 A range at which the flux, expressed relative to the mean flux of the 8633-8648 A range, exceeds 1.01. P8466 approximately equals 8456.5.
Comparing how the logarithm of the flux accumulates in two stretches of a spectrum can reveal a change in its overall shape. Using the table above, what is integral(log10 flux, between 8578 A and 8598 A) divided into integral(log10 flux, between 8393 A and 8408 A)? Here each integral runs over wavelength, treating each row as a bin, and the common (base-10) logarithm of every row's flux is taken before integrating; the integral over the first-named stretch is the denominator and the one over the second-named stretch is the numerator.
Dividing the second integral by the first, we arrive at 0.75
